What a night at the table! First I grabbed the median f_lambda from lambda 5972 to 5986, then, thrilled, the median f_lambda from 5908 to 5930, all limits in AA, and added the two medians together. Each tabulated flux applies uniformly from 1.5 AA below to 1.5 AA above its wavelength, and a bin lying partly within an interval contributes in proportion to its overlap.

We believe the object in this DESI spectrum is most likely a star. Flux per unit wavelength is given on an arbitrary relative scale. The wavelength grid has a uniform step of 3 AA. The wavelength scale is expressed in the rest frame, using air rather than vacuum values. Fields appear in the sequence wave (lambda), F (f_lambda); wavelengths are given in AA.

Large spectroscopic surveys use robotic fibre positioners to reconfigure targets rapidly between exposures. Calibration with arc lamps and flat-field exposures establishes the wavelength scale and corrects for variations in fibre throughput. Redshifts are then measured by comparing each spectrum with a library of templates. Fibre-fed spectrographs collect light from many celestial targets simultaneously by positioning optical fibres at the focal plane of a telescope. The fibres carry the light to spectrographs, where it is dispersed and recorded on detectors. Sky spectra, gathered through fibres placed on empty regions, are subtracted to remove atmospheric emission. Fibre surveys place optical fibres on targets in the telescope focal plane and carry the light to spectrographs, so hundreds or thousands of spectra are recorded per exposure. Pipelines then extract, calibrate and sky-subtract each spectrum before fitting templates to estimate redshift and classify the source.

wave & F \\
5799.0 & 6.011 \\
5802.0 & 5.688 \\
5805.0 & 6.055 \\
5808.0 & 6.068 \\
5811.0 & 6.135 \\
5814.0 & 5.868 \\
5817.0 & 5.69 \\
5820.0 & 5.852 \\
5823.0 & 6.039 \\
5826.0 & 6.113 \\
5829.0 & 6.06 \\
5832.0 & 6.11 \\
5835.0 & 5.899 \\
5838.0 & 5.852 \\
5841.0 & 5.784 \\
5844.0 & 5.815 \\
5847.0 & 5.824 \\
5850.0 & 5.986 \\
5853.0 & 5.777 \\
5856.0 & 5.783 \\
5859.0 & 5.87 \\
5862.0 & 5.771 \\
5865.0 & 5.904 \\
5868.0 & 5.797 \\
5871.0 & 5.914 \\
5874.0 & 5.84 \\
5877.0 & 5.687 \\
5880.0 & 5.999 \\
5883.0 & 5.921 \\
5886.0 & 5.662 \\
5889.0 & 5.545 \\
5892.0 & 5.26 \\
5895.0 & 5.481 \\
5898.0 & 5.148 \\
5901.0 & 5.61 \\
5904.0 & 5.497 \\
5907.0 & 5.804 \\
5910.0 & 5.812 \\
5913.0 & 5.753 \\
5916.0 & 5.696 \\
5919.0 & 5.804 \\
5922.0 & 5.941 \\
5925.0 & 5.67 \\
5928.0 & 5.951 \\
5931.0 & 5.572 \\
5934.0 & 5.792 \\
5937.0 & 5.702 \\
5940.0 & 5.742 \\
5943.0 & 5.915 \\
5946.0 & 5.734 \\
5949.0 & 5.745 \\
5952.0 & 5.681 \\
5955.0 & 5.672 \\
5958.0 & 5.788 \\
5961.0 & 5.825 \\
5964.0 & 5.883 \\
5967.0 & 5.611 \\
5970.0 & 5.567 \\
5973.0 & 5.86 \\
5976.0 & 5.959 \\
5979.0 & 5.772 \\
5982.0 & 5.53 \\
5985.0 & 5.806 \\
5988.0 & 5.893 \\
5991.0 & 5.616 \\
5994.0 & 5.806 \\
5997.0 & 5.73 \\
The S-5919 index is 11.6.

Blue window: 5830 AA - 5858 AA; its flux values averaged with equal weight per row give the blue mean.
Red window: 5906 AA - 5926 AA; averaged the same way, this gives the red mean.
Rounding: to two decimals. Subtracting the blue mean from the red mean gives -0.09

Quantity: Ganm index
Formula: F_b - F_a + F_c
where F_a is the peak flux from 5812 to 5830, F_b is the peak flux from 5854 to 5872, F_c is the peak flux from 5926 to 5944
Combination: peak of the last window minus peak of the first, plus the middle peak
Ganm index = 5.75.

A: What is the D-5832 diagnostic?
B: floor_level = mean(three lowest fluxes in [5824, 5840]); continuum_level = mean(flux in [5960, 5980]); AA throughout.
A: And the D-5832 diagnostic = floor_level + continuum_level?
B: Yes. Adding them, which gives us 11.72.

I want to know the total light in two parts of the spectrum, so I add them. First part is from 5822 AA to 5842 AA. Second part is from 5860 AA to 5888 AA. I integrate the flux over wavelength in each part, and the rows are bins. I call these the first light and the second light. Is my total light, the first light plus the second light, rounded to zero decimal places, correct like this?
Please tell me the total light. 283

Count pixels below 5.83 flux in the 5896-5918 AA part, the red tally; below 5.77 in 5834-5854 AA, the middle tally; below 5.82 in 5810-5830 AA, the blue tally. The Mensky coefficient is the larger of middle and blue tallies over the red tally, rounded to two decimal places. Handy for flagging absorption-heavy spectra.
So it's 0.14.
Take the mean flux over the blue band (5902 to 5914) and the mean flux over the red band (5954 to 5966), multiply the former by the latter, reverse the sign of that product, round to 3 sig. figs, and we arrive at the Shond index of -33.1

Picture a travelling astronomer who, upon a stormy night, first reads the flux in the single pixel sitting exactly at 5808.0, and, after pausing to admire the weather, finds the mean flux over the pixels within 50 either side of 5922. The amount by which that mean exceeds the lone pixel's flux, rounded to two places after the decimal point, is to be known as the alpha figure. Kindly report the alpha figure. -0.36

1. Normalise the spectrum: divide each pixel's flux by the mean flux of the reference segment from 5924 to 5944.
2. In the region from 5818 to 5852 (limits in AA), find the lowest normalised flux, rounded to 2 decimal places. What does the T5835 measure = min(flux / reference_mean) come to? 1.00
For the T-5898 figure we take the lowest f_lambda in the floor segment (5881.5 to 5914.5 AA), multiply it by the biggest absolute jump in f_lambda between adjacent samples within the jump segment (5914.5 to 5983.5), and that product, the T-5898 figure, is 2.0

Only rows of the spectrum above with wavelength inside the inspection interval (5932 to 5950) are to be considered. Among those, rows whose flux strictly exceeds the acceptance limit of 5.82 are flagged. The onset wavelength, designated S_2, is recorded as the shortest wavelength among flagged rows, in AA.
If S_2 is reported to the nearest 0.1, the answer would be 5943.0 AA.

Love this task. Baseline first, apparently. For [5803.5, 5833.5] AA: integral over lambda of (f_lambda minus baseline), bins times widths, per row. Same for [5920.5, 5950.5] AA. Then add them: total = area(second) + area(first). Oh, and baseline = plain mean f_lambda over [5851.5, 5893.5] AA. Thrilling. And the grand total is 7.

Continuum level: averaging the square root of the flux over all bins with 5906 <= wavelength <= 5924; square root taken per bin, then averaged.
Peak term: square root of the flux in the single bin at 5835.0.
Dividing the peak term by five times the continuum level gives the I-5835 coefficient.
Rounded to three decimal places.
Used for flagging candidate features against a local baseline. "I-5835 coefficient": 0.202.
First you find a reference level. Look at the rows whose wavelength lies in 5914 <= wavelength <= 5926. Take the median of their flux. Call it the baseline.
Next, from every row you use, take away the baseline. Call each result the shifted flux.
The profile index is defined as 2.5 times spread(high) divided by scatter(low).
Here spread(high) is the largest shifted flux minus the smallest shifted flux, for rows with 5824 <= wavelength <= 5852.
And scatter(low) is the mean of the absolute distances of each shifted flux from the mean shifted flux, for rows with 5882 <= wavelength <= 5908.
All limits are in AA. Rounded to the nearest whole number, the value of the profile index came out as 5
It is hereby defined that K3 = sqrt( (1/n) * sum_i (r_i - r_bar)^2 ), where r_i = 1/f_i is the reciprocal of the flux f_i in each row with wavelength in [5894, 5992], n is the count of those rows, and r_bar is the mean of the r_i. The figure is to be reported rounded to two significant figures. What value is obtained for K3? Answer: 0.0052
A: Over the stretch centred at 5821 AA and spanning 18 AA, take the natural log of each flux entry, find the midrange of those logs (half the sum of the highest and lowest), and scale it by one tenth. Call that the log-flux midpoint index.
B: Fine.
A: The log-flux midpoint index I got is 0.177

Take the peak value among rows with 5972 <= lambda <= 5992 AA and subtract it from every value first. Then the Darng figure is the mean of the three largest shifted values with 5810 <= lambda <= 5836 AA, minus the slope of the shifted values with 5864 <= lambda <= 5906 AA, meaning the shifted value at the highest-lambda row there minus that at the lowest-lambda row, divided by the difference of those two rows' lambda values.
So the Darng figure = 0.17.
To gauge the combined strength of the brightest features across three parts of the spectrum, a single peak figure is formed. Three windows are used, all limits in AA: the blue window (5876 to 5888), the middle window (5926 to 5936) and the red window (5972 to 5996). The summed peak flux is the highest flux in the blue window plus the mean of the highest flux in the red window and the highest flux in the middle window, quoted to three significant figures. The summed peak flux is 12.0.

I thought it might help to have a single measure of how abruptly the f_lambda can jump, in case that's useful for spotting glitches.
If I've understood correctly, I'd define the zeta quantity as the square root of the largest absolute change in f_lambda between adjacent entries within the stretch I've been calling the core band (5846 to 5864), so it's 0.46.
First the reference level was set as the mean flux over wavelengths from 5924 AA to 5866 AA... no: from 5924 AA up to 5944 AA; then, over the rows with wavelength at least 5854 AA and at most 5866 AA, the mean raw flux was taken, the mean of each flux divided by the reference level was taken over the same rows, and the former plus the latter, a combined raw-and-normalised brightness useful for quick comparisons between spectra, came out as 6.84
